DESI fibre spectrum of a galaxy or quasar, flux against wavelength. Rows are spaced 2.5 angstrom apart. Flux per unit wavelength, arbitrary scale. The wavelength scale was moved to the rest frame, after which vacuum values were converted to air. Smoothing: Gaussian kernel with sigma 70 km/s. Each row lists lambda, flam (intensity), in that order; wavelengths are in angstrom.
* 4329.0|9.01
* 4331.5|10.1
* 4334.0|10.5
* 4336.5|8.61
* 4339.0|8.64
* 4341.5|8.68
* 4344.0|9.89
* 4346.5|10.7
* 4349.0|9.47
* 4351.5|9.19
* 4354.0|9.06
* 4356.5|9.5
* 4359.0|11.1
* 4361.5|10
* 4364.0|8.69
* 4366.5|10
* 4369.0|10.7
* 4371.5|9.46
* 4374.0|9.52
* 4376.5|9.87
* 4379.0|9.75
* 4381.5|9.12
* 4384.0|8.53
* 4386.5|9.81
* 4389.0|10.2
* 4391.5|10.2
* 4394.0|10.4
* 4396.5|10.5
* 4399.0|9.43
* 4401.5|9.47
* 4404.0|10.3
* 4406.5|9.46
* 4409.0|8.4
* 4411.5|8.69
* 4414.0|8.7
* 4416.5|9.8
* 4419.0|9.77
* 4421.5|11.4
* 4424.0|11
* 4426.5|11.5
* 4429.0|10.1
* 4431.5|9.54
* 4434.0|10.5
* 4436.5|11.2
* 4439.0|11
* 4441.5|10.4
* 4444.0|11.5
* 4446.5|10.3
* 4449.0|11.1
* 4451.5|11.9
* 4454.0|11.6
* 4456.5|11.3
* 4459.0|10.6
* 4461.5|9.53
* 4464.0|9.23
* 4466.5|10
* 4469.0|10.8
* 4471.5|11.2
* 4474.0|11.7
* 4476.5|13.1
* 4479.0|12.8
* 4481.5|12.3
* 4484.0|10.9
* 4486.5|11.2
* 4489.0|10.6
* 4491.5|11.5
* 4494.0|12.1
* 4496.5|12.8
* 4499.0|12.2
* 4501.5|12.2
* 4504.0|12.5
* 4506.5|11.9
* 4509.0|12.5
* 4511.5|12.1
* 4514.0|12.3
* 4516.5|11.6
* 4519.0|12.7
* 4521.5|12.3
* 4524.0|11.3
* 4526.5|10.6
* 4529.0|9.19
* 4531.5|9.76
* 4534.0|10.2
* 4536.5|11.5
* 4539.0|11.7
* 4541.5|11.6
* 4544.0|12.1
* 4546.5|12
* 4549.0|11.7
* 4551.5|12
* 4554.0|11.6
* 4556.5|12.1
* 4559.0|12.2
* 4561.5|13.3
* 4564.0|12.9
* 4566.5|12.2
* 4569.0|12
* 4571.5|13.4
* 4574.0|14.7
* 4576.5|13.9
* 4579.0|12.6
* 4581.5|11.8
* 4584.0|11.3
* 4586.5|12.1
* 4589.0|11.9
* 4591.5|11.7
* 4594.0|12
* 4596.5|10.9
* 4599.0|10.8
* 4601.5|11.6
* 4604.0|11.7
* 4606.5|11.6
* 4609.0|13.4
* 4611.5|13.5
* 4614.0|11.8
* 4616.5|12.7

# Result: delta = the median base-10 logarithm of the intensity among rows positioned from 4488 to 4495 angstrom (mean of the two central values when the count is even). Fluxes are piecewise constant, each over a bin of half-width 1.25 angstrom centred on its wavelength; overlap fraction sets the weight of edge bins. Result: 1.06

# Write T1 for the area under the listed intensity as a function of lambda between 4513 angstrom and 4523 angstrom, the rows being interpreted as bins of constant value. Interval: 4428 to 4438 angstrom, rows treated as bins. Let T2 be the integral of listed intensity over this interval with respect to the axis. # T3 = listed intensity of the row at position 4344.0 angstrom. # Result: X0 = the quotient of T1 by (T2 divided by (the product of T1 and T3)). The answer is 1421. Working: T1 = 122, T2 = 104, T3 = 9.89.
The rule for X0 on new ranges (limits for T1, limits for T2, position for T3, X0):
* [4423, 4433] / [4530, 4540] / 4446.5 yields 1063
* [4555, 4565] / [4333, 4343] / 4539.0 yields 2041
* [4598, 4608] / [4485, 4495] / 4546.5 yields 1400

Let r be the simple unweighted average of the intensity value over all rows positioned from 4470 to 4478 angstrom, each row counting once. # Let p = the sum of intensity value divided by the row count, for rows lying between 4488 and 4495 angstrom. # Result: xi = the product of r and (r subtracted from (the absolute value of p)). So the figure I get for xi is -7.2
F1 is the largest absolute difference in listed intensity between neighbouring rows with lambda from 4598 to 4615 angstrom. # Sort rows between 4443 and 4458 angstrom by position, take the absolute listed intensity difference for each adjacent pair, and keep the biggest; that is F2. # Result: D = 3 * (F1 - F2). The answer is 1.8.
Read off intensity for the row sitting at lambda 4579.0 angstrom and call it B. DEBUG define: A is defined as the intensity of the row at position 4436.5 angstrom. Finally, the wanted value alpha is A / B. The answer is 0.89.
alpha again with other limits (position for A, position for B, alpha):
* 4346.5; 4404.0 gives 1.04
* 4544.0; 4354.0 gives 1.34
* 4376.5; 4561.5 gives 0.74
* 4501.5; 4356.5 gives 1.28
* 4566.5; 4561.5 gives 0.92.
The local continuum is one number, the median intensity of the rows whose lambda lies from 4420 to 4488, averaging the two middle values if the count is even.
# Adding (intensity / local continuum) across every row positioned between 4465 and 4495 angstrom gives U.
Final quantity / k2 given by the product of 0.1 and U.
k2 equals 1.25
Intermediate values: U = 12.5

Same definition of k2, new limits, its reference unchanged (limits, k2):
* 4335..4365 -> 1.02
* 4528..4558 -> 1.22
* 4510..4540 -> 1.22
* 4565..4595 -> 1.35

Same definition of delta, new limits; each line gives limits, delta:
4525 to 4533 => 0.99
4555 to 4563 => 1.09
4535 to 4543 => 1.06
